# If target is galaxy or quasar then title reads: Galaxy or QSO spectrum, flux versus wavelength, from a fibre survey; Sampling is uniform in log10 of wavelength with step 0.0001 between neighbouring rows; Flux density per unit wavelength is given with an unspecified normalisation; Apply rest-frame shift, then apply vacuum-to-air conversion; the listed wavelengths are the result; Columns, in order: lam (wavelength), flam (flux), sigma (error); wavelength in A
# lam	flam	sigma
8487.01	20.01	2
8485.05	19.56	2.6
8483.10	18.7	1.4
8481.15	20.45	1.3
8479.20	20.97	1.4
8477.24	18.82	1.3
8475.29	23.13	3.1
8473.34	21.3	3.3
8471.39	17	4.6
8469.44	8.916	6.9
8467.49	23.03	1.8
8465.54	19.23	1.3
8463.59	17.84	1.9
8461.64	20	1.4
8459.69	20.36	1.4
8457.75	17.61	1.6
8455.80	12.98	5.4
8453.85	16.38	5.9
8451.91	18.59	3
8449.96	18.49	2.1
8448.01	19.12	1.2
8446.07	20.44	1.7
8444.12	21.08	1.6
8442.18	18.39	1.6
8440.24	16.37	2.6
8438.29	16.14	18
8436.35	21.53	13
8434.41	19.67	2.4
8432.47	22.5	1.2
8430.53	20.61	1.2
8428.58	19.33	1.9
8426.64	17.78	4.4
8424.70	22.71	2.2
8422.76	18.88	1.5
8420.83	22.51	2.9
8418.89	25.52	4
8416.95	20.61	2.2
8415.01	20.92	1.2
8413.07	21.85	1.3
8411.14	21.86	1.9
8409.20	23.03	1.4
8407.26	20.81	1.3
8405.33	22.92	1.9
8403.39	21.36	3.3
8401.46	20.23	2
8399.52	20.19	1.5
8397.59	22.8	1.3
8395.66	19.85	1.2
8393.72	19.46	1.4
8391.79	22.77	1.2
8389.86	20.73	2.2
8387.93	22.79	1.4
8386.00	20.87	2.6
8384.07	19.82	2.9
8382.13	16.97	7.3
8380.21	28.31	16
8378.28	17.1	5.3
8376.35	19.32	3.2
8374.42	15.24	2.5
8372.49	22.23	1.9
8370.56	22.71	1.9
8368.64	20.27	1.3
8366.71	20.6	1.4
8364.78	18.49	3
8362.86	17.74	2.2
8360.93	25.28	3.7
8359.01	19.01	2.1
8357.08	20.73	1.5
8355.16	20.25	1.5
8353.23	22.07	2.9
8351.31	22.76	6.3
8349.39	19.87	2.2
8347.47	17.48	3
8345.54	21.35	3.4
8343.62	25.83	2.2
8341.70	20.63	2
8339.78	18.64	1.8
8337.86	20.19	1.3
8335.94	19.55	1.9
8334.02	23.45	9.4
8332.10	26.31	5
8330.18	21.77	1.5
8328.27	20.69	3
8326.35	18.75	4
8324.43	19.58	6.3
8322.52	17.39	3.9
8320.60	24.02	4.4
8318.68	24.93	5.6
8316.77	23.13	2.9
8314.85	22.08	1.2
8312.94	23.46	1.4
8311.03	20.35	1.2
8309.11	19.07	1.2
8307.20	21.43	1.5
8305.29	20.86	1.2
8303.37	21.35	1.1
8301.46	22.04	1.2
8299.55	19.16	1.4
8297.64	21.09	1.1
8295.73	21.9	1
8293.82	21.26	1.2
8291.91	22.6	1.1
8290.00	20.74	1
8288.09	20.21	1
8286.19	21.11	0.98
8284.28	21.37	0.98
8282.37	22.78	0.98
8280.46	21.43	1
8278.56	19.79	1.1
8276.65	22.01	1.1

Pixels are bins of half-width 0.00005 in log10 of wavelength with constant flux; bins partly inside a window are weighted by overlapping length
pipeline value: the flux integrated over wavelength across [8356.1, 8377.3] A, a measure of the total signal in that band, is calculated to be 427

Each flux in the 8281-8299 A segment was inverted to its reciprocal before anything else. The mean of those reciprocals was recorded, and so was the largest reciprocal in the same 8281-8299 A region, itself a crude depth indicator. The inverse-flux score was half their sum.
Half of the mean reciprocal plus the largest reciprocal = 0.048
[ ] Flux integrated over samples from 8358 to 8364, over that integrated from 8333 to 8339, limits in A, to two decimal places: 0.98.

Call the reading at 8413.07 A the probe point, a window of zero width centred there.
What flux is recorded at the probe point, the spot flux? 21.85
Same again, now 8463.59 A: 17.84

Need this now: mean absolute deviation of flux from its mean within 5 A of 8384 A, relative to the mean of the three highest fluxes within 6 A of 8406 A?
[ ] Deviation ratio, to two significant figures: 0.13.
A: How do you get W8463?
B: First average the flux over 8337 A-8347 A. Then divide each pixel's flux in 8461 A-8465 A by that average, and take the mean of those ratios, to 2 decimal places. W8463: 0.89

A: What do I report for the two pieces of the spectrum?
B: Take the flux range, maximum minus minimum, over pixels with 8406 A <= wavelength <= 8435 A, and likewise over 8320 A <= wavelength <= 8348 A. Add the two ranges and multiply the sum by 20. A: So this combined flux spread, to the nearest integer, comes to 333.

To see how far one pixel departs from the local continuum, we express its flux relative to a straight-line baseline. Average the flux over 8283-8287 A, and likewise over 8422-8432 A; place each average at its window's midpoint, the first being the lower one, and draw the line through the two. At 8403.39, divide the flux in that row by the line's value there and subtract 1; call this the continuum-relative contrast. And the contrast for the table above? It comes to 0.06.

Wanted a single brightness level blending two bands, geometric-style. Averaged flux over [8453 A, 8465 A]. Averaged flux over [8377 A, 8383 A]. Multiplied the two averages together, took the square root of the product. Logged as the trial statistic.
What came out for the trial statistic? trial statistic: 19.1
